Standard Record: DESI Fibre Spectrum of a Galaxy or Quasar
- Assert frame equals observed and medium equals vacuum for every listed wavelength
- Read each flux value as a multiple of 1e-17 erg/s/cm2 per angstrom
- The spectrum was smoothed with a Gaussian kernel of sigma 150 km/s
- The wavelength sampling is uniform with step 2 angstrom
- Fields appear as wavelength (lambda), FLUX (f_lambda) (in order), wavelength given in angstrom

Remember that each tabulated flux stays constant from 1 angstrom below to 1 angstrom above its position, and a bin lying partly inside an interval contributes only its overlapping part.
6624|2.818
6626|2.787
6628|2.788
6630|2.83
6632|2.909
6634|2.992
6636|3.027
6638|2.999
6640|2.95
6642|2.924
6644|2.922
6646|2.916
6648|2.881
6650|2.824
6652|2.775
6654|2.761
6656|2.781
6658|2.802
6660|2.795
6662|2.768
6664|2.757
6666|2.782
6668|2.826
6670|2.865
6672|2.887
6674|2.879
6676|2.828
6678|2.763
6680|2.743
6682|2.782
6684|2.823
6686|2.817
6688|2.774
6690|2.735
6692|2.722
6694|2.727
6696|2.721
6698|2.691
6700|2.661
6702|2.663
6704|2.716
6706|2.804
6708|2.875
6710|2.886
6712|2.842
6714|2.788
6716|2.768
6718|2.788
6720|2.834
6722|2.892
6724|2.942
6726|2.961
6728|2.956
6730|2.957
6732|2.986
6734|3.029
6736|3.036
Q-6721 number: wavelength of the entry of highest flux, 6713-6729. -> 6726 angstrom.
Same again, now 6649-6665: 6650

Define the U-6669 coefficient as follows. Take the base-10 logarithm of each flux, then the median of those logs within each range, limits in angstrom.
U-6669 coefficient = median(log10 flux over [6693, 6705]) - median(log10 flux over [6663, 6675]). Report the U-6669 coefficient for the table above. -0.022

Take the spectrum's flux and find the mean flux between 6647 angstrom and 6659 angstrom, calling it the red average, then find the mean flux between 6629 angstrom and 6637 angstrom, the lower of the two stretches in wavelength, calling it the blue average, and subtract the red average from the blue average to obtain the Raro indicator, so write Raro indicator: 0.14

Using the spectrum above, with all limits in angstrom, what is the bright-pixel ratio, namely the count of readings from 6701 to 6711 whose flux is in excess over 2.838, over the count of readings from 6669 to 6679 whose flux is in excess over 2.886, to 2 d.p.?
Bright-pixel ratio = 2.00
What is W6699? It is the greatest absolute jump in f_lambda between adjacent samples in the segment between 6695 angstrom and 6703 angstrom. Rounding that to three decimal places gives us 0.030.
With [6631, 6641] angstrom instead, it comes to 0.083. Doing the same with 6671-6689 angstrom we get 0.065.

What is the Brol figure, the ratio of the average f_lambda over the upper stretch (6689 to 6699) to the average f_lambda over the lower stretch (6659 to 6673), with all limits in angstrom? 0.97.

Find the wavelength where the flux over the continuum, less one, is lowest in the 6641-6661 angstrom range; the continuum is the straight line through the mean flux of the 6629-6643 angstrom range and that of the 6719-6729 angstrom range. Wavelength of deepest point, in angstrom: 6654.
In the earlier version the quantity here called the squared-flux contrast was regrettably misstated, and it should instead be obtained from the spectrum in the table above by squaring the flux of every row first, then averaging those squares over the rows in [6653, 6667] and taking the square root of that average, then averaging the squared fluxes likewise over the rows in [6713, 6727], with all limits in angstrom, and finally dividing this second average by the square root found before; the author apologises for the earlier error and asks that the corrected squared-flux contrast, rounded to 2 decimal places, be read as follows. 2.93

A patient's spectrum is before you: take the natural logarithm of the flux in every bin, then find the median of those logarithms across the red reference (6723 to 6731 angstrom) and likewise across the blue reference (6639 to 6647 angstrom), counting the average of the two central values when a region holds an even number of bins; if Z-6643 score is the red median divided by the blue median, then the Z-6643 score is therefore 1.01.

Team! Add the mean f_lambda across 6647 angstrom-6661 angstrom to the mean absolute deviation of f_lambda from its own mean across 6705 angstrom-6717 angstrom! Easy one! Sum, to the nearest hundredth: 2.84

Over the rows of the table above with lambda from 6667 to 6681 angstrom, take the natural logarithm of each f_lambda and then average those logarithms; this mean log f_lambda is 1.04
